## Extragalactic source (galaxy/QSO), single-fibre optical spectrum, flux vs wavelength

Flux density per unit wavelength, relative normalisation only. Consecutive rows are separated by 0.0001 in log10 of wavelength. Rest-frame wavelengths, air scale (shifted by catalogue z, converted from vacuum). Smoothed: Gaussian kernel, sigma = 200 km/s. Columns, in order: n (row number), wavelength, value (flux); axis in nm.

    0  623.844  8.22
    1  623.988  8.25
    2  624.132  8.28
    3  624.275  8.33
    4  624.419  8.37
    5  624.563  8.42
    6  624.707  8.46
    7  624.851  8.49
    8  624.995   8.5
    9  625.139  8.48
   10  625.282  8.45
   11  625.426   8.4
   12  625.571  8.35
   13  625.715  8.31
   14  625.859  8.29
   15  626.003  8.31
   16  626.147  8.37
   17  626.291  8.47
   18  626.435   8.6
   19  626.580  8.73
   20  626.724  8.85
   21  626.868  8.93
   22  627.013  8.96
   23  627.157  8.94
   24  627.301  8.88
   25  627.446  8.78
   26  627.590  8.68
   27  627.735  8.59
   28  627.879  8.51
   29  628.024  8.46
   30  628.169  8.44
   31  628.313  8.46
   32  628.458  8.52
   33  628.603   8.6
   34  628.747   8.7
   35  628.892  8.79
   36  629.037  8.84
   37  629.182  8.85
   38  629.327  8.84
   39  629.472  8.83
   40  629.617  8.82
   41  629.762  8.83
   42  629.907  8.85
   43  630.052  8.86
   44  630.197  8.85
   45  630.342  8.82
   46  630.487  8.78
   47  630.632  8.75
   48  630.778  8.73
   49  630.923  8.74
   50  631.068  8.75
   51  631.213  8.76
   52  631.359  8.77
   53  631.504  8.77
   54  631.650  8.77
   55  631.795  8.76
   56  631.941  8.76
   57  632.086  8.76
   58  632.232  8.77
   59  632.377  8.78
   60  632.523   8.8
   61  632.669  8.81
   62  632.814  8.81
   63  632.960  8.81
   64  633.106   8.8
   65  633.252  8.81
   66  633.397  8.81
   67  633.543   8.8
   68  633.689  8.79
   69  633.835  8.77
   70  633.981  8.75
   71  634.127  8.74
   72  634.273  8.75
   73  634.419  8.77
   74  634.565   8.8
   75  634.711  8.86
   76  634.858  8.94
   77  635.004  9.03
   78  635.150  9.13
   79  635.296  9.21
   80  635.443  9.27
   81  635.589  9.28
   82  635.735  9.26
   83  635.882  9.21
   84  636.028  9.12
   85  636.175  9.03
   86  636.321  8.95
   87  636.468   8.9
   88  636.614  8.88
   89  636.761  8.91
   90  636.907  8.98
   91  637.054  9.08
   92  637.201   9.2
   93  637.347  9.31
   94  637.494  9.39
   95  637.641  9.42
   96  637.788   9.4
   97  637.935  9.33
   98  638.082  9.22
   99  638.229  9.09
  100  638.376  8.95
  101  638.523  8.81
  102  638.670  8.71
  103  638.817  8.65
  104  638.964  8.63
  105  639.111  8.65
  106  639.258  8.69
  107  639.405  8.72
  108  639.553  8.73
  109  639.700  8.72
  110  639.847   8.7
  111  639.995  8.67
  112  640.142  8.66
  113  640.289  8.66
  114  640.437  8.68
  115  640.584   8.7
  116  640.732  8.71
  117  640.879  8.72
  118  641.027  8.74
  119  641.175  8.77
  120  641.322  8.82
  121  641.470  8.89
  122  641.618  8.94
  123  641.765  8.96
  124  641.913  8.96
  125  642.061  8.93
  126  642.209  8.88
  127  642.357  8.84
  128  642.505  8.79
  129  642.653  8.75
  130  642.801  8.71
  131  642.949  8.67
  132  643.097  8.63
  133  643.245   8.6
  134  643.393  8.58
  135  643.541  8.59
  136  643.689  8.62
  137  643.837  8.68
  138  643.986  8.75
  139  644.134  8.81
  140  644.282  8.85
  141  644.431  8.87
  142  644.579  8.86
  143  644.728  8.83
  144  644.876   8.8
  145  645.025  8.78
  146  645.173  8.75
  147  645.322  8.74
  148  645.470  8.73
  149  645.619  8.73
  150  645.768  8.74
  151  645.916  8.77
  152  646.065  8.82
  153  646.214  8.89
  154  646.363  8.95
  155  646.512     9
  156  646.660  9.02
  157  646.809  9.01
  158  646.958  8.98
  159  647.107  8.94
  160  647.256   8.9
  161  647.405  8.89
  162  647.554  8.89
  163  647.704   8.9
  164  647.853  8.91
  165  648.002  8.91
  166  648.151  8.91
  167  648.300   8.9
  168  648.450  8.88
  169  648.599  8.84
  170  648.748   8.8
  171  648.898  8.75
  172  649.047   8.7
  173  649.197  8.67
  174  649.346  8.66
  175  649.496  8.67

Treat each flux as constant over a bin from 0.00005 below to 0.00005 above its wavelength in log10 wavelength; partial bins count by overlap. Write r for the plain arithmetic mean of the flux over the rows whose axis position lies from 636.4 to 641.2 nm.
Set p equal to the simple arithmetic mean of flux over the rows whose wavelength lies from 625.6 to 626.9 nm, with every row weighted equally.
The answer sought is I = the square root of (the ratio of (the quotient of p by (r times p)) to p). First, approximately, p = 8.54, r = 8.89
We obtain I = 0.115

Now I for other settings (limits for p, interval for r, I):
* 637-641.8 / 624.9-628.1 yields 0.114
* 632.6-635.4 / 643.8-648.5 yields 0.113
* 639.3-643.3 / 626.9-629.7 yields 0.114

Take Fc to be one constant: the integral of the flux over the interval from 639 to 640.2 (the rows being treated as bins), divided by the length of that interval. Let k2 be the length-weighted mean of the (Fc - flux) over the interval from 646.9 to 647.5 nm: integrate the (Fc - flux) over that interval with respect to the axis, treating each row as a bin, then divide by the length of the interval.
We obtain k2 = -0.233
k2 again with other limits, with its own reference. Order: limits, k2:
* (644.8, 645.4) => -0.076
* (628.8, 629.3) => -0.131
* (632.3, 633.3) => -0.111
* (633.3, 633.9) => -0.102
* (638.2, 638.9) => -0.132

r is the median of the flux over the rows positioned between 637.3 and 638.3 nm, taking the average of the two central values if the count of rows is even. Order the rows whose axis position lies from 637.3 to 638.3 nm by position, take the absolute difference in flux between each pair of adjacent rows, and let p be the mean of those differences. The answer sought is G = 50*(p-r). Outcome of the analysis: -463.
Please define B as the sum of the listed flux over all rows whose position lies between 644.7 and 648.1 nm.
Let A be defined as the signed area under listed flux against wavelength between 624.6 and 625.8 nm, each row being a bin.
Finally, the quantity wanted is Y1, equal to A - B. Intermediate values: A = 10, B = 204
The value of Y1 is -194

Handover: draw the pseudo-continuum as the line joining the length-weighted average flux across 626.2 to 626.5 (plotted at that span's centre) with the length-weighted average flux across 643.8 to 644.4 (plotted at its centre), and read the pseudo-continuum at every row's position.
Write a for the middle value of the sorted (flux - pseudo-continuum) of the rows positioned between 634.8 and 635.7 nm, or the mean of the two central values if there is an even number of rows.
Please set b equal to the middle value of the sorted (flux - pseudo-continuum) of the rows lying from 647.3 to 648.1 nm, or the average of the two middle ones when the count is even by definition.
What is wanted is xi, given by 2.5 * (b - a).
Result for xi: -1.1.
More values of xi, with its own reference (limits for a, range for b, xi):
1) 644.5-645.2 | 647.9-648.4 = 0.2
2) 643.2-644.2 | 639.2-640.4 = 0.3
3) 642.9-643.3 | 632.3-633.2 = 0.8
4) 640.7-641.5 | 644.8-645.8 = -0.2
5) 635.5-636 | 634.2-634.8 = -1.1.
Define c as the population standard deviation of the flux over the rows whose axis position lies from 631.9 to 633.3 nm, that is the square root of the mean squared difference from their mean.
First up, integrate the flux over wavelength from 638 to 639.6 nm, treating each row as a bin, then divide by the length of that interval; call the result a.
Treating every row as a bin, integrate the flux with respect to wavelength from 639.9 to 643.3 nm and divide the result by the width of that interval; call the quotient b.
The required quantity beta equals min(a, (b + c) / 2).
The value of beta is 4.39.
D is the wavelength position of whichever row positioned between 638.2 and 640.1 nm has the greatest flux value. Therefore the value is 638.229 nm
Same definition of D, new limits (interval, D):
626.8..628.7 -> 627.013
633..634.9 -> 634.858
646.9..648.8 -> 646.958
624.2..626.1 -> 624.995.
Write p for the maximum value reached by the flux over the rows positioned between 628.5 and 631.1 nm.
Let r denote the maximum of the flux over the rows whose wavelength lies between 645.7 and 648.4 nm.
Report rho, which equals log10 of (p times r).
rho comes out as 1.90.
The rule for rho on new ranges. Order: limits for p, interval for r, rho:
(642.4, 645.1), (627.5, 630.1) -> 1.90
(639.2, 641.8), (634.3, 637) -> 1.92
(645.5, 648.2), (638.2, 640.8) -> 1.91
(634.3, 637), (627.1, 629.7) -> 1.92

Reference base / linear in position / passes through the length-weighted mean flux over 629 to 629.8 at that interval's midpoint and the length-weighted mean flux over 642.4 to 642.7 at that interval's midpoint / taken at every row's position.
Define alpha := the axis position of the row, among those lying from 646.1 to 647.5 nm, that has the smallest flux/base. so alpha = 646.214 nm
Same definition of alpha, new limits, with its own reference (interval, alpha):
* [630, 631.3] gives 630.778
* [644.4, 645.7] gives 645.470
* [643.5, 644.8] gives 643.541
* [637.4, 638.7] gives 638.670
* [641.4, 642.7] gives 642.653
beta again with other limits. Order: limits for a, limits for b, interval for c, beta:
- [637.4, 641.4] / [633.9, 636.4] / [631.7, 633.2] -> 4.51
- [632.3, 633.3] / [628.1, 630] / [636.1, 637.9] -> 4.46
